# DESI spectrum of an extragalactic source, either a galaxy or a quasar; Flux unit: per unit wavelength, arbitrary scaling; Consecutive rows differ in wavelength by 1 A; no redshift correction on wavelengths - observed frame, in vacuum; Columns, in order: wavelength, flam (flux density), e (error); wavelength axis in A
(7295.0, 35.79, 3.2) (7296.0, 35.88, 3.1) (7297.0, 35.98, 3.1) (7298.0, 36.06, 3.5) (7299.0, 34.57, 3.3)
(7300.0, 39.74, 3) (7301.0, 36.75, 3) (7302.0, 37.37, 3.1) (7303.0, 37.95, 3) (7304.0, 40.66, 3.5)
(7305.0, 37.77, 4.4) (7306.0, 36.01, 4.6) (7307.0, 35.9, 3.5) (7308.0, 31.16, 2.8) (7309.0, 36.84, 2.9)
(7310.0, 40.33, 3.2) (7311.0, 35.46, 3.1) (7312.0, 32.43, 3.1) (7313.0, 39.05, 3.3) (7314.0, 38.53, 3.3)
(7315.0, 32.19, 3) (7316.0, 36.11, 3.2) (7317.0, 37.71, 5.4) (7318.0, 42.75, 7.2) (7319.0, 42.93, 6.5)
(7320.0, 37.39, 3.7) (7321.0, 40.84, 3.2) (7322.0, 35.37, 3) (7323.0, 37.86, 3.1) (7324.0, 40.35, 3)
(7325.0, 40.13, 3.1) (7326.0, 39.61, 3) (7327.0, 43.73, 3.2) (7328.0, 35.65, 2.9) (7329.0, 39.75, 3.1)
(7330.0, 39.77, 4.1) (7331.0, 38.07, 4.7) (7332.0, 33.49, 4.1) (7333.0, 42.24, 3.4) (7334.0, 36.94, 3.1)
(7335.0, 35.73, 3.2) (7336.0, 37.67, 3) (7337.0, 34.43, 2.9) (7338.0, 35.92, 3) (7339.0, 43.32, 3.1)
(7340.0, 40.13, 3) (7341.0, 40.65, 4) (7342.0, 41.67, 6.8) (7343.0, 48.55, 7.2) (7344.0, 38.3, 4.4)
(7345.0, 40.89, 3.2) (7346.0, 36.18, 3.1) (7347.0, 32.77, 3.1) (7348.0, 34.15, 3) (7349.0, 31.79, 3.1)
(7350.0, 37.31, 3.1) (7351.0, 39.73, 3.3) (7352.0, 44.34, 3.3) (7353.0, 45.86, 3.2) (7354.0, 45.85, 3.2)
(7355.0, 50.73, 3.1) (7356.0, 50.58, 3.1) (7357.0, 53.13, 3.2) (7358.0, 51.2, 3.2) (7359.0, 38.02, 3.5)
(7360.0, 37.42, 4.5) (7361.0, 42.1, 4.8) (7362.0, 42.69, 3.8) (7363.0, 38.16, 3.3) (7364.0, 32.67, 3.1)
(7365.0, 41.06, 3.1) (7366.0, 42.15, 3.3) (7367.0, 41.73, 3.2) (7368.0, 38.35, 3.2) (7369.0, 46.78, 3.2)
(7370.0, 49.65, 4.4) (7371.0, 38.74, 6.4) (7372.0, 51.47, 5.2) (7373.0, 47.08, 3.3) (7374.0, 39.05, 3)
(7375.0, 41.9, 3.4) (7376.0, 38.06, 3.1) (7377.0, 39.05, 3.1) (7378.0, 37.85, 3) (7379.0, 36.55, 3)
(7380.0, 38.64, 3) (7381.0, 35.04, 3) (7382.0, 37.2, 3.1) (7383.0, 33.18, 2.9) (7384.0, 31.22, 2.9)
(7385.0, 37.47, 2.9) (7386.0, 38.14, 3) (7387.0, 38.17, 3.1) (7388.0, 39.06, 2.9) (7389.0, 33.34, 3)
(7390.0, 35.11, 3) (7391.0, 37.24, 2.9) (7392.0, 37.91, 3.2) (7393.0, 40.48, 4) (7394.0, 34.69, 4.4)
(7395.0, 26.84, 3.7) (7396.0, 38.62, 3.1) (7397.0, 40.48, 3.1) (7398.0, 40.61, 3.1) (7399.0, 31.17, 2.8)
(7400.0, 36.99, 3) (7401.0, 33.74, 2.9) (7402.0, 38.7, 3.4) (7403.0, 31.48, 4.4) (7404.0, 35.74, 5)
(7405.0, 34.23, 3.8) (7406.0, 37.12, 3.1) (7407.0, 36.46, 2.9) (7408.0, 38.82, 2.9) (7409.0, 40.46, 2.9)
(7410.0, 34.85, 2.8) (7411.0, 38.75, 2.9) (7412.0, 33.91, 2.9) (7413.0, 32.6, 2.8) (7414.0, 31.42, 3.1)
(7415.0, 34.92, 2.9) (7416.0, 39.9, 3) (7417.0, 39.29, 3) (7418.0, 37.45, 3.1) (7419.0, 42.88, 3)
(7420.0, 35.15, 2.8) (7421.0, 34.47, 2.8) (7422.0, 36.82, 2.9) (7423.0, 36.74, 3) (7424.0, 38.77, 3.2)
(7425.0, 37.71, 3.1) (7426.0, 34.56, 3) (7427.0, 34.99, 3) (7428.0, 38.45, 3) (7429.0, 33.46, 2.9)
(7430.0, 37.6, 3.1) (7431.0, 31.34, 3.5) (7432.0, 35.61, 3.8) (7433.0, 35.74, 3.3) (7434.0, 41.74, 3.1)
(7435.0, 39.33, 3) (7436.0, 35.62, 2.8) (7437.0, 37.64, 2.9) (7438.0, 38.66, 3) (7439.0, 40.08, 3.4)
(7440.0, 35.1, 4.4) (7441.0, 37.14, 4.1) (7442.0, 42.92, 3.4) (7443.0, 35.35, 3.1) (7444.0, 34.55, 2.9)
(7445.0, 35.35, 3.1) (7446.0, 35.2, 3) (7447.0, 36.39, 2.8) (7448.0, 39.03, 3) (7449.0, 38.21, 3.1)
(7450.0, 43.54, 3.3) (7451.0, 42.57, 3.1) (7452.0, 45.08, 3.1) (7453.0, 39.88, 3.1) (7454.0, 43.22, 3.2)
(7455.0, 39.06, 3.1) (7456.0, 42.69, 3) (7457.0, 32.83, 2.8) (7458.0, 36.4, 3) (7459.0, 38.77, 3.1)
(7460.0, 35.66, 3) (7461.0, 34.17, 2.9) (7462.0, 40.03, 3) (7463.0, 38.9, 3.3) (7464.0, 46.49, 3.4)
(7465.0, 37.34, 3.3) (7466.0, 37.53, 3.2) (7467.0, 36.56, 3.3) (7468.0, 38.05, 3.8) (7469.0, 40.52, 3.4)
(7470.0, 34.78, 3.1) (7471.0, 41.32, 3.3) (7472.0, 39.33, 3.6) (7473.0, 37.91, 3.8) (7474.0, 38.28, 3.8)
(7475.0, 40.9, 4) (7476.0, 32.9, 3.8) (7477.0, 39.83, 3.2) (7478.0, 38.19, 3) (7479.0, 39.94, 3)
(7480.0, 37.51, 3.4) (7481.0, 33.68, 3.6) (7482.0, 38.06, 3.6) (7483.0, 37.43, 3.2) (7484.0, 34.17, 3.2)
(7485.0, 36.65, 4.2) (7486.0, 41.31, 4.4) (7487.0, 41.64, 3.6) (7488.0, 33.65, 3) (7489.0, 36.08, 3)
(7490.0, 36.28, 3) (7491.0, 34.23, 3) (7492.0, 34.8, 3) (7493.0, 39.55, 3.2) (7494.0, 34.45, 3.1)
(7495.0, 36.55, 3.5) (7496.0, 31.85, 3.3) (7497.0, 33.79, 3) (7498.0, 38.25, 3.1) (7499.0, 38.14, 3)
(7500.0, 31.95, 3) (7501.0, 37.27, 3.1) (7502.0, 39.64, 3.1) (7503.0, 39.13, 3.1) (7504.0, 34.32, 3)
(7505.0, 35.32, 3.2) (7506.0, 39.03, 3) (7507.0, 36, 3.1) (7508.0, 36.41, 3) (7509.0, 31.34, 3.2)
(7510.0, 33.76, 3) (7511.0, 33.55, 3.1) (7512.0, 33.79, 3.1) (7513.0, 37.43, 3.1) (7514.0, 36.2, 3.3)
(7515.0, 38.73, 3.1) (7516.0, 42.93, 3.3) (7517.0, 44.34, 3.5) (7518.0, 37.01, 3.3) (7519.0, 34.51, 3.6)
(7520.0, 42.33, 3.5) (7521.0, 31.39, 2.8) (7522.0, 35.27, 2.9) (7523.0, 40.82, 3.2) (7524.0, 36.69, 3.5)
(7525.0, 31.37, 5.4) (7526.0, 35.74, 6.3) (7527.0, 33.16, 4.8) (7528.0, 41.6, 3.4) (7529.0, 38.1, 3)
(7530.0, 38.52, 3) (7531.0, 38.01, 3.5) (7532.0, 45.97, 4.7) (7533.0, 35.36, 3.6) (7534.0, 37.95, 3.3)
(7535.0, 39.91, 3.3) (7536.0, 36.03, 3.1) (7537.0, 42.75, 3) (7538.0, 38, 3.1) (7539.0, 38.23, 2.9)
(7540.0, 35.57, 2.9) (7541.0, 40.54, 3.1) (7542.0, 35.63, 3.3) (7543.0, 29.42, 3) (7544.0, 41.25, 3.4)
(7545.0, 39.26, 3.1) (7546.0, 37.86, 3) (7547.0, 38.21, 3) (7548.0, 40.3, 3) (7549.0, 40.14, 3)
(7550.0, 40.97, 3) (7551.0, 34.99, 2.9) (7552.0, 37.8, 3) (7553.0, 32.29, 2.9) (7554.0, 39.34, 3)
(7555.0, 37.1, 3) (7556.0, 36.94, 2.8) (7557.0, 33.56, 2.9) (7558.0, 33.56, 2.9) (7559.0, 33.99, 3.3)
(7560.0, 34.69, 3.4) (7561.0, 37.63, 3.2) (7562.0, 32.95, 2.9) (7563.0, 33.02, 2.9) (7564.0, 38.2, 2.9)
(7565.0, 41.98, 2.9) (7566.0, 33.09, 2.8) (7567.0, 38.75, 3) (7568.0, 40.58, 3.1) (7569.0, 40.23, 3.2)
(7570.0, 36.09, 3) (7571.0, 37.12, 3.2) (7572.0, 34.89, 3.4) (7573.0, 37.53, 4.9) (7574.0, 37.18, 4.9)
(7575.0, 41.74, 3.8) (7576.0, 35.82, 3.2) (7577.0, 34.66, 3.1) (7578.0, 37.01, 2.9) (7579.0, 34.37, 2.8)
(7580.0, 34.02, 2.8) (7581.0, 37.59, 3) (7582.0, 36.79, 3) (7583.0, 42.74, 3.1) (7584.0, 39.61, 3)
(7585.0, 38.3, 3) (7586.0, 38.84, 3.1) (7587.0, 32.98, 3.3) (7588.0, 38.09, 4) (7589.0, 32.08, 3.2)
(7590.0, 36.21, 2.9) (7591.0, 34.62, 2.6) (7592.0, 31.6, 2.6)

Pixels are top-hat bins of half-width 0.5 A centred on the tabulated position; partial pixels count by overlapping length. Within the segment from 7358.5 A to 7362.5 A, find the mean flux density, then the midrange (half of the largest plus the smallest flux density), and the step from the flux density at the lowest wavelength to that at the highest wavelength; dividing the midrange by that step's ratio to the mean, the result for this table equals 344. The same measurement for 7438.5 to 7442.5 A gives 533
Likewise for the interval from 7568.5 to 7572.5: -261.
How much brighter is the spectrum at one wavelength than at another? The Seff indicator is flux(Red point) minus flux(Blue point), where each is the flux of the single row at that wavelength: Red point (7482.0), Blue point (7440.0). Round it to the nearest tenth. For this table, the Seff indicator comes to 3.0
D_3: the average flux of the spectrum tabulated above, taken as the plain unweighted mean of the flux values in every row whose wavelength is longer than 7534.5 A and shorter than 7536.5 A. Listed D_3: 38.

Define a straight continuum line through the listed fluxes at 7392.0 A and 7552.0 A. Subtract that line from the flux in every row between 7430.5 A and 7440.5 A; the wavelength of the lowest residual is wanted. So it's 7431.0 A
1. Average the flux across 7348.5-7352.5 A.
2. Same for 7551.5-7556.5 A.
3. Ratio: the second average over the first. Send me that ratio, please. 0.96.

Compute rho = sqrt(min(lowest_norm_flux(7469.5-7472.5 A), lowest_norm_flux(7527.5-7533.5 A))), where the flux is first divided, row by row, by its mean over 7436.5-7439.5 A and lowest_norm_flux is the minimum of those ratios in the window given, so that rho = 0.947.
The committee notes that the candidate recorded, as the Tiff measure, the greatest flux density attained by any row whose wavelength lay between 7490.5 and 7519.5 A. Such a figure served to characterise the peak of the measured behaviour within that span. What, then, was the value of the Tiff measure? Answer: 44.34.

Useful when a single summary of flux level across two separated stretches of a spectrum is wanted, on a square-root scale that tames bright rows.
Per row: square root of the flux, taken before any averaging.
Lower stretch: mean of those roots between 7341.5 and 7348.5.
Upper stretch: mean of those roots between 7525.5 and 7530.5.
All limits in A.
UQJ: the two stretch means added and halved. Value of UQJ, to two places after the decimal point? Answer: 6.17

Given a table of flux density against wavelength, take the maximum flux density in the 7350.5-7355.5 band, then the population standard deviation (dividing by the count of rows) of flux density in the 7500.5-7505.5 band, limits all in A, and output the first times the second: 105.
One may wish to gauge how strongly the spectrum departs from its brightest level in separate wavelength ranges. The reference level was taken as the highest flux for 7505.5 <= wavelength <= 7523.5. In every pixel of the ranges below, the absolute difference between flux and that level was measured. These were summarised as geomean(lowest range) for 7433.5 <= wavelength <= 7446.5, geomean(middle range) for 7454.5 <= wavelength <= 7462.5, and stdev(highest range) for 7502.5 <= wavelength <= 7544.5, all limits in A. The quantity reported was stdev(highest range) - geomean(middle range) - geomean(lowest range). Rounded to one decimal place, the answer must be -8.5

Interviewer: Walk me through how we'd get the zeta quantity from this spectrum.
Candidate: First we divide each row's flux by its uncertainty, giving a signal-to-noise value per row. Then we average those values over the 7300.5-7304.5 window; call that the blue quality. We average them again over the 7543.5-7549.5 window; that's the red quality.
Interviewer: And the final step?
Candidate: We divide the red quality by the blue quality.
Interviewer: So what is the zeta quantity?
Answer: 1.1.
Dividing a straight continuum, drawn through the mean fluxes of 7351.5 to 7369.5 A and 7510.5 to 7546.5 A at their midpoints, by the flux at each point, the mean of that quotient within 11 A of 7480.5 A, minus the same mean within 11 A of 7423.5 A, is -0.086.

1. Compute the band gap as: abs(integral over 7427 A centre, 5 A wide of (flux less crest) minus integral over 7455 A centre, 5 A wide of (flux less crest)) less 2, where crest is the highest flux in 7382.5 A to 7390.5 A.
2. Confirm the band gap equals 17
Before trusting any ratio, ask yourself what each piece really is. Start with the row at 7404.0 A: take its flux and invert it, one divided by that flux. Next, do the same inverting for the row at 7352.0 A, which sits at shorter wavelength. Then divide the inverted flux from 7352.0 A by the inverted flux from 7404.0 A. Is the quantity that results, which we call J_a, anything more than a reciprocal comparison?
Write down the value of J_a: 0.81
